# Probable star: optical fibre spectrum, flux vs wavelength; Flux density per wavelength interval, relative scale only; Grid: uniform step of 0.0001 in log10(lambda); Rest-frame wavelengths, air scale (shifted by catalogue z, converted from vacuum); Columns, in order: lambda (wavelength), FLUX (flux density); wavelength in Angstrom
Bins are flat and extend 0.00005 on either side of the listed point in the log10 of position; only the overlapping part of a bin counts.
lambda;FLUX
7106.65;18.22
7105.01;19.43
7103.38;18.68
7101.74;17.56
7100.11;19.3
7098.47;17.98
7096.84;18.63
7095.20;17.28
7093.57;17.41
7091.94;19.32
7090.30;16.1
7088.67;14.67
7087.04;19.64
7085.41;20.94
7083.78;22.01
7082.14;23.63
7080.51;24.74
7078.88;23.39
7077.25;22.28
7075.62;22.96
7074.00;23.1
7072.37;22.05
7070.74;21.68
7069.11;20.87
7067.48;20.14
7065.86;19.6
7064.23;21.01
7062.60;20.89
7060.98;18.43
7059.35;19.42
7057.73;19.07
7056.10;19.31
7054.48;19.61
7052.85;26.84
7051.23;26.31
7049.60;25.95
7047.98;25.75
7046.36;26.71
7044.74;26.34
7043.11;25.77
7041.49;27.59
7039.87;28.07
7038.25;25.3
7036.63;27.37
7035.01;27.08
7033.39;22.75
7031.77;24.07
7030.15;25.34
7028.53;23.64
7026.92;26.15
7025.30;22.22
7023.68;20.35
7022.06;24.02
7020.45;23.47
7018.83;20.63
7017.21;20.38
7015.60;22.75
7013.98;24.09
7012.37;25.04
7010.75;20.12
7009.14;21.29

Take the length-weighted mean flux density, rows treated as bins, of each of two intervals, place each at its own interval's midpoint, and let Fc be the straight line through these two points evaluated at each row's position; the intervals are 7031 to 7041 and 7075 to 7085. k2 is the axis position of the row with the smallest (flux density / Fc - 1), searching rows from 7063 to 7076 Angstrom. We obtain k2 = 7065.86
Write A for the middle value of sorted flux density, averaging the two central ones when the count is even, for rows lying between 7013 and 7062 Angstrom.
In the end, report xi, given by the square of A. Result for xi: 580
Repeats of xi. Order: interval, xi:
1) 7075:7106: 373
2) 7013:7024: 518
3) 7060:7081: 470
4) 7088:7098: 301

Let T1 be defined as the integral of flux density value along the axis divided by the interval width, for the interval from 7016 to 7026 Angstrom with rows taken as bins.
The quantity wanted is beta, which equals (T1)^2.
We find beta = 479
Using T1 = 22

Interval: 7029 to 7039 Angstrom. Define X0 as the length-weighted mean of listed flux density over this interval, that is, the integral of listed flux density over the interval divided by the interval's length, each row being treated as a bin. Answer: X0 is 25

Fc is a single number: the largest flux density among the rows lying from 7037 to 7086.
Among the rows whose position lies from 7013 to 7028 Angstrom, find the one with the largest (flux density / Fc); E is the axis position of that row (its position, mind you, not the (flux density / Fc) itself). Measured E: 7026.92 Angstrom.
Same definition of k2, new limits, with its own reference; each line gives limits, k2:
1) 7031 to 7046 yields 7033.39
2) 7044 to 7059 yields 7057.73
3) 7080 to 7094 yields 7088.67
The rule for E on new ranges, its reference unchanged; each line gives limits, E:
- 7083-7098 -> 7083.78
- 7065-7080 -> 7078.88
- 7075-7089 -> 7080.51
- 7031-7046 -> 7039.87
